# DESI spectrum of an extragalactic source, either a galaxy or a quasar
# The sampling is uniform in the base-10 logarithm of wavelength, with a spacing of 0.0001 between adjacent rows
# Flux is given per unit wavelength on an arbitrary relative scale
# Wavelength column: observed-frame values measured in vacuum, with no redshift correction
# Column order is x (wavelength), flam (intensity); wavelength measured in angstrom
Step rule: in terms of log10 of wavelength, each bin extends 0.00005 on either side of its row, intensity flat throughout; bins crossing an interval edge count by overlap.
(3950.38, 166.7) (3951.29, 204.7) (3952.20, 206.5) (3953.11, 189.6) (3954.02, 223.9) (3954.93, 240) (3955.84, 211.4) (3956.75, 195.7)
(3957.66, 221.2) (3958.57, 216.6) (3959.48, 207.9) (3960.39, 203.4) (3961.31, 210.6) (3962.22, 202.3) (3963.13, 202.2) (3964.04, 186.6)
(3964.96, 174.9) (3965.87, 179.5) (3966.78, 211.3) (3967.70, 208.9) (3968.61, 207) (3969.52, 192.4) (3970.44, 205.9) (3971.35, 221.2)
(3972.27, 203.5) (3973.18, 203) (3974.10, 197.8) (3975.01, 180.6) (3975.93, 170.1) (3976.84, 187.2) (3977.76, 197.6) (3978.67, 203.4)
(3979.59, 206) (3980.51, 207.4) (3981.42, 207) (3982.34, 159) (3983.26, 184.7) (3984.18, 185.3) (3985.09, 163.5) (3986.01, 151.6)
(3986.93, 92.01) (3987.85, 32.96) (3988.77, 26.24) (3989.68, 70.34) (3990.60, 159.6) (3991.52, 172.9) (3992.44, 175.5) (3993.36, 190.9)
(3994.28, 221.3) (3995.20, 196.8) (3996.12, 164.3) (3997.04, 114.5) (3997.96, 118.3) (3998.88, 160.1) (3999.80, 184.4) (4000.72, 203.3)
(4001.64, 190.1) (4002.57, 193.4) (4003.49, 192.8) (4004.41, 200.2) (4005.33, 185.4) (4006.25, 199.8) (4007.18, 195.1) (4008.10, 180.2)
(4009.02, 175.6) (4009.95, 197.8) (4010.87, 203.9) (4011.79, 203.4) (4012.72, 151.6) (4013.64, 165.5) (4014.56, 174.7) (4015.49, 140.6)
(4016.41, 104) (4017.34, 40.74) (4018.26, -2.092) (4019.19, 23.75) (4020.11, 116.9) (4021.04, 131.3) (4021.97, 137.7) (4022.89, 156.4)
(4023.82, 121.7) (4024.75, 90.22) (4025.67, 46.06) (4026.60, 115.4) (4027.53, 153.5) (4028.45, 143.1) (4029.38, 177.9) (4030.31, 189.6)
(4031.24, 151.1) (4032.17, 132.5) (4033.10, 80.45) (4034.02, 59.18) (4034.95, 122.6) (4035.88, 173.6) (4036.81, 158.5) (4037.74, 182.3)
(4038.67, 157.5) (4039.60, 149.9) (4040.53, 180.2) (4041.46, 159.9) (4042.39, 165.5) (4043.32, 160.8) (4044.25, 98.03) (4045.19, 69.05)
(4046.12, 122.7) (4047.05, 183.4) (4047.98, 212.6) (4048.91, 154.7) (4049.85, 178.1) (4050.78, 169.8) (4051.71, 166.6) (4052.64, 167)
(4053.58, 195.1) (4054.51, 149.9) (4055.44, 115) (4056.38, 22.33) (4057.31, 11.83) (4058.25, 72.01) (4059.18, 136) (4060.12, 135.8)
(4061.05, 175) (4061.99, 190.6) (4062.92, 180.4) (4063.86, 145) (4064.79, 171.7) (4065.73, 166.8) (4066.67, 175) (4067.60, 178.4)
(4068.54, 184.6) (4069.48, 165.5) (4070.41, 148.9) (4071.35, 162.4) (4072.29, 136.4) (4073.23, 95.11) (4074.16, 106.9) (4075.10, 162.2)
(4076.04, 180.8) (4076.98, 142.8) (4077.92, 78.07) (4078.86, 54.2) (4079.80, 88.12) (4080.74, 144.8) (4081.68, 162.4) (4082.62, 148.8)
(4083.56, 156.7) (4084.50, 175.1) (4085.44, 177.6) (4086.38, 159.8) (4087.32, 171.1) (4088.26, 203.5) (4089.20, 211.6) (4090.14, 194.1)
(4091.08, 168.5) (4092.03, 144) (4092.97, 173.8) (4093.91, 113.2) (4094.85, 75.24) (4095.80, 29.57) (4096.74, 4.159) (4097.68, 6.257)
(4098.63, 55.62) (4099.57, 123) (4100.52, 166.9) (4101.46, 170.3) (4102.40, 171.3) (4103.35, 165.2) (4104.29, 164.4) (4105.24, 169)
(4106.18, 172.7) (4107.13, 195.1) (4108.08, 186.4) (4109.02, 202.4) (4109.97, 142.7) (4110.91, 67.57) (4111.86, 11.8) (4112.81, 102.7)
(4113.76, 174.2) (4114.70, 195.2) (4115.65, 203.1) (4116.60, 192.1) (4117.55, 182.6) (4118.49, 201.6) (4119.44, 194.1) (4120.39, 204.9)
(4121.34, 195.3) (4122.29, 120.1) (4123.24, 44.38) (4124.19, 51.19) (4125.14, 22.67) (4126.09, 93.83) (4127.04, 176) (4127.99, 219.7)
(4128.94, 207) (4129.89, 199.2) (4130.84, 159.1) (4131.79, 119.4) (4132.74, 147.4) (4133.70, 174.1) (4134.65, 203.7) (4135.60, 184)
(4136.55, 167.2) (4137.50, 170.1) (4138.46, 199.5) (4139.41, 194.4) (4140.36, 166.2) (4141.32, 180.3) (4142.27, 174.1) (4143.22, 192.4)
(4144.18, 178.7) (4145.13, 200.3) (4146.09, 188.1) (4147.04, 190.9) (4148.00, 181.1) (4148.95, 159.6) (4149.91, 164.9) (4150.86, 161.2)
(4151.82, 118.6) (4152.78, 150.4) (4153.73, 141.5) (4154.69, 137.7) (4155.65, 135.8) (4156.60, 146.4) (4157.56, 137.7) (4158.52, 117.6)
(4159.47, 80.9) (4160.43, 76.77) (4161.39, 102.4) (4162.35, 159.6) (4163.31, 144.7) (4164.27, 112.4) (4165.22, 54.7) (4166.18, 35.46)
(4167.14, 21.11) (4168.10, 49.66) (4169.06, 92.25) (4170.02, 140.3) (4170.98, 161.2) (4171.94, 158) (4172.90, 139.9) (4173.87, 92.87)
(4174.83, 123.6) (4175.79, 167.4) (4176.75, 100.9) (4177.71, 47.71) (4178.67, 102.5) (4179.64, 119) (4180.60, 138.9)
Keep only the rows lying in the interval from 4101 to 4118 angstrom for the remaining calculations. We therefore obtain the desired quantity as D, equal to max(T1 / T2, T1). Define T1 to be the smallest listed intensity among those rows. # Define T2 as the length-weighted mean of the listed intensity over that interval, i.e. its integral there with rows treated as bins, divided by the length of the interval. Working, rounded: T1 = 11.8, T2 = 159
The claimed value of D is 12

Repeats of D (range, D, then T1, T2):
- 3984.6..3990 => 26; 26.24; 91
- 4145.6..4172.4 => 21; 21.11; 126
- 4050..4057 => 22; 22.33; 140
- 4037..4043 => 150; 149.9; 165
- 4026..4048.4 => 59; 59.18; 145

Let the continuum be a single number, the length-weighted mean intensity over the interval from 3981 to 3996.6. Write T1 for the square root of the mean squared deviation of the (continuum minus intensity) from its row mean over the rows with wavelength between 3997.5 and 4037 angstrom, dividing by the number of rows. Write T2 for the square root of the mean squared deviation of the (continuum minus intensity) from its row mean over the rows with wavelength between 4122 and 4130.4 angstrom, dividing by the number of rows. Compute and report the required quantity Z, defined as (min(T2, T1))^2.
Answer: 2711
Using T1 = 52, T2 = 72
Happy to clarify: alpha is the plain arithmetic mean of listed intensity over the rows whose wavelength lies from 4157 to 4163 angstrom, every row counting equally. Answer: 112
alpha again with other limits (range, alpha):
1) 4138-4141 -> 187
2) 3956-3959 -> 211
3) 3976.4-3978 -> 192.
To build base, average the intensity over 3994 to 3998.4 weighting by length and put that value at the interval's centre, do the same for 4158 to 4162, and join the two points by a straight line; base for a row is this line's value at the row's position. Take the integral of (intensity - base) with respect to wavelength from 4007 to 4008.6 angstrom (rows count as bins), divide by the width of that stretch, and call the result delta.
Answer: 30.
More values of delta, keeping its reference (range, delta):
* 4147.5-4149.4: 69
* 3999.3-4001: 33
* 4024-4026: -73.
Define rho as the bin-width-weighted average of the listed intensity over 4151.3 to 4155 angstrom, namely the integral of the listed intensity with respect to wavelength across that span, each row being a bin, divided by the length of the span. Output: 137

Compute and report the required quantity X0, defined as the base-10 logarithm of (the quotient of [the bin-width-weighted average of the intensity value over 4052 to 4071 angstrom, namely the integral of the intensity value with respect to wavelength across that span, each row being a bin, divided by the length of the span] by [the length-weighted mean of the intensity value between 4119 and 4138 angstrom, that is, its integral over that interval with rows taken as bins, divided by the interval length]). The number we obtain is -0.02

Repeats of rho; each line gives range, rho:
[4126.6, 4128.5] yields 199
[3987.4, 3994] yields 121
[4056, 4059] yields 45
